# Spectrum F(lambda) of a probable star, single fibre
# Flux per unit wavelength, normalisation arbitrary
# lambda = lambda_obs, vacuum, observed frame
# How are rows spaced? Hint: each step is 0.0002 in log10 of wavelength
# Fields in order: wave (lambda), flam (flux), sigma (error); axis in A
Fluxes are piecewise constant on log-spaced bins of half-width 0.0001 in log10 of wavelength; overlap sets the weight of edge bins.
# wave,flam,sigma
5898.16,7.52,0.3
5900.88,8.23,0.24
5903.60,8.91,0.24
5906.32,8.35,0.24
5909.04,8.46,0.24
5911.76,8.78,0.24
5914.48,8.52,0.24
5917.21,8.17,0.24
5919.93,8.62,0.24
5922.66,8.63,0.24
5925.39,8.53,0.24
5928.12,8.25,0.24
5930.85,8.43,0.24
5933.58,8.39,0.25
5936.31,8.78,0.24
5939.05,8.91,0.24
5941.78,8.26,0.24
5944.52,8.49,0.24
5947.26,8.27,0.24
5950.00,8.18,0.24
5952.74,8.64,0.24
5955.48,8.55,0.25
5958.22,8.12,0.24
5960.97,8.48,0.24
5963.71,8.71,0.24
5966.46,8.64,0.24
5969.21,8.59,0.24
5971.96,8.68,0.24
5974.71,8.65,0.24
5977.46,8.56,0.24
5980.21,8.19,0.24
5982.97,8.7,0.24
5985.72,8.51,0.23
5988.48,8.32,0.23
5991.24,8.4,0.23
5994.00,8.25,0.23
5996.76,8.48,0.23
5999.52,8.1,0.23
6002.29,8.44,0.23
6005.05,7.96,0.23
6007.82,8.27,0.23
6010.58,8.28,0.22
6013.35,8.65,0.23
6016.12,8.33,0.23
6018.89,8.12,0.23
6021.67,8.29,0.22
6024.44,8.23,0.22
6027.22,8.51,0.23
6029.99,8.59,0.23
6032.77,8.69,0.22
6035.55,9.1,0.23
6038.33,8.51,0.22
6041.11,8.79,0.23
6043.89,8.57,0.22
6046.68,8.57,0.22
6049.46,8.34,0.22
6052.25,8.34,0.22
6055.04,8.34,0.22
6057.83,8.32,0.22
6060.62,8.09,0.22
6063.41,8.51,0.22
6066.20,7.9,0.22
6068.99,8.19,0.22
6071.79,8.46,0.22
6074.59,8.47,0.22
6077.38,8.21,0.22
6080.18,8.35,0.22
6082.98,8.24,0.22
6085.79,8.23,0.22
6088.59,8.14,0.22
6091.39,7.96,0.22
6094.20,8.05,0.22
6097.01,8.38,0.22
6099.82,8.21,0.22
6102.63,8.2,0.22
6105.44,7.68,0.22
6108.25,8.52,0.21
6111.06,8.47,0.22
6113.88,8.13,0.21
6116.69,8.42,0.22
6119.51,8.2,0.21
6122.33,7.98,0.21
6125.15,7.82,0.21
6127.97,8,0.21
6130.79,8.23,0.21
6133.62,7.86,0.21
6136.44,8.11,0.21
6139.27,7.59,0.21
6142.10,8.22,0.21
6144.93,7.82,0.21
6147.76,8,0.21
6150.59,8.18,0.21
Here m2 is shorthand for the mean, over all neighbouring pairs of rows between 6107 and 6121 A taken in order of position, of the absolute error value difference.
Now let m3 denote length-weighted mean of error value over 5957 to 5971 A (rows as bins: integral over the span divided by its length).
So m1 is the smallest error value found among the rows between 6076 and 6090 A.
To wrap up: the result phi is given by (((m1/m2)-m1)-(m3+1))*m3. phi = 5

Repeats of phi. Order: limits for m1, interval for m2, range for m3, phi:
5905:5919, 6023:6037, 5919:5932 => 7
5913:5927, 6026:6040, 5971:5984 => 7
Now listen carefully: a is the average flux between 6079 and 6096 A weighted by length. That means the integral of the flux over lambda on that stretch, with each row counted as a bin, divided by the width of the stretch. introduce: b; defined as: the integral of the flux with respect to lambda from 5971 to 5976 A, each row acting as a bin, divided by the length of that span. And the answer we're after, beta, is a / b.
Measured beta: 0.94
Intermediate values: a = 8.16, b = 8.67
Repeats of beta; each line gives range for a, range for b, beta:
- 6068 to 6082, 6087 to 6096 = 1.03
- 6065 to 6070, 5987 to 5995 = 0.97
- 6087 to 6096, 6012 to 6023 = 0.97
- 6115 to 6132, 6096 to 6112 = 0.98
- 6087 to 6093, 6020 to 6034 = 0.95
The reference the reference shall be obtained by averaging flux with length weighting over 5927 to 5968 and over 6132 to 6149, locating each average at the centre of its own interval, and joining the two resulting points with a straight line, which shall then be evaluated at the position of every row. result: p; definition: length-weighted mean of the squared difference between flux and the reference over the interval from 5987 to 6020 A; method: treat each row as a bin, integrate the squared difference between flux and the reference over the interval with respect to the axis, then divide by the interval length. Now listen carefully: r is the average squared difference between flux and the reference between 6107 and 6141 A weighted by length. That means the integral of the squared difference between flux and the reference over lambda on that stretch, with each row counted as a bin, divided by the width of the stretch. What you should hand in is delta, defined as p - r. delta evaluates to -0.05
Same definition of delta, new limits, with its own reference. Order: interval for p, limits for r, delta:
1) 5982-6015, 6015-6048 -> -0.12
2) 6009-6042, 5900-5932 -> 0.09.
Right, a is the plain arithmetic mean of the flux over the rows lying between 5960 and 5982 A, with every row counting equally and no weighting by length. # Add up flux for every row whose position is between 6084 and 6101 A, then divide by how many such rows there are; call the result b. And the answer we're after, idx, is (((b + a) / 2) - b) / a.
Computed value 0.023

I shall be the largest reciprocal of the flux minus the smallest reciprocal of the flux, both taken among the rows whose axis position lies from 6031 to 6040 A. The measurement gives 0.008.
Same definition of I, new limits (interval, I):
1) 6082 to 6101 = 0.006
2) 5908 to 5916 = 0.004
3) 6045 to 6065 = 0.007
